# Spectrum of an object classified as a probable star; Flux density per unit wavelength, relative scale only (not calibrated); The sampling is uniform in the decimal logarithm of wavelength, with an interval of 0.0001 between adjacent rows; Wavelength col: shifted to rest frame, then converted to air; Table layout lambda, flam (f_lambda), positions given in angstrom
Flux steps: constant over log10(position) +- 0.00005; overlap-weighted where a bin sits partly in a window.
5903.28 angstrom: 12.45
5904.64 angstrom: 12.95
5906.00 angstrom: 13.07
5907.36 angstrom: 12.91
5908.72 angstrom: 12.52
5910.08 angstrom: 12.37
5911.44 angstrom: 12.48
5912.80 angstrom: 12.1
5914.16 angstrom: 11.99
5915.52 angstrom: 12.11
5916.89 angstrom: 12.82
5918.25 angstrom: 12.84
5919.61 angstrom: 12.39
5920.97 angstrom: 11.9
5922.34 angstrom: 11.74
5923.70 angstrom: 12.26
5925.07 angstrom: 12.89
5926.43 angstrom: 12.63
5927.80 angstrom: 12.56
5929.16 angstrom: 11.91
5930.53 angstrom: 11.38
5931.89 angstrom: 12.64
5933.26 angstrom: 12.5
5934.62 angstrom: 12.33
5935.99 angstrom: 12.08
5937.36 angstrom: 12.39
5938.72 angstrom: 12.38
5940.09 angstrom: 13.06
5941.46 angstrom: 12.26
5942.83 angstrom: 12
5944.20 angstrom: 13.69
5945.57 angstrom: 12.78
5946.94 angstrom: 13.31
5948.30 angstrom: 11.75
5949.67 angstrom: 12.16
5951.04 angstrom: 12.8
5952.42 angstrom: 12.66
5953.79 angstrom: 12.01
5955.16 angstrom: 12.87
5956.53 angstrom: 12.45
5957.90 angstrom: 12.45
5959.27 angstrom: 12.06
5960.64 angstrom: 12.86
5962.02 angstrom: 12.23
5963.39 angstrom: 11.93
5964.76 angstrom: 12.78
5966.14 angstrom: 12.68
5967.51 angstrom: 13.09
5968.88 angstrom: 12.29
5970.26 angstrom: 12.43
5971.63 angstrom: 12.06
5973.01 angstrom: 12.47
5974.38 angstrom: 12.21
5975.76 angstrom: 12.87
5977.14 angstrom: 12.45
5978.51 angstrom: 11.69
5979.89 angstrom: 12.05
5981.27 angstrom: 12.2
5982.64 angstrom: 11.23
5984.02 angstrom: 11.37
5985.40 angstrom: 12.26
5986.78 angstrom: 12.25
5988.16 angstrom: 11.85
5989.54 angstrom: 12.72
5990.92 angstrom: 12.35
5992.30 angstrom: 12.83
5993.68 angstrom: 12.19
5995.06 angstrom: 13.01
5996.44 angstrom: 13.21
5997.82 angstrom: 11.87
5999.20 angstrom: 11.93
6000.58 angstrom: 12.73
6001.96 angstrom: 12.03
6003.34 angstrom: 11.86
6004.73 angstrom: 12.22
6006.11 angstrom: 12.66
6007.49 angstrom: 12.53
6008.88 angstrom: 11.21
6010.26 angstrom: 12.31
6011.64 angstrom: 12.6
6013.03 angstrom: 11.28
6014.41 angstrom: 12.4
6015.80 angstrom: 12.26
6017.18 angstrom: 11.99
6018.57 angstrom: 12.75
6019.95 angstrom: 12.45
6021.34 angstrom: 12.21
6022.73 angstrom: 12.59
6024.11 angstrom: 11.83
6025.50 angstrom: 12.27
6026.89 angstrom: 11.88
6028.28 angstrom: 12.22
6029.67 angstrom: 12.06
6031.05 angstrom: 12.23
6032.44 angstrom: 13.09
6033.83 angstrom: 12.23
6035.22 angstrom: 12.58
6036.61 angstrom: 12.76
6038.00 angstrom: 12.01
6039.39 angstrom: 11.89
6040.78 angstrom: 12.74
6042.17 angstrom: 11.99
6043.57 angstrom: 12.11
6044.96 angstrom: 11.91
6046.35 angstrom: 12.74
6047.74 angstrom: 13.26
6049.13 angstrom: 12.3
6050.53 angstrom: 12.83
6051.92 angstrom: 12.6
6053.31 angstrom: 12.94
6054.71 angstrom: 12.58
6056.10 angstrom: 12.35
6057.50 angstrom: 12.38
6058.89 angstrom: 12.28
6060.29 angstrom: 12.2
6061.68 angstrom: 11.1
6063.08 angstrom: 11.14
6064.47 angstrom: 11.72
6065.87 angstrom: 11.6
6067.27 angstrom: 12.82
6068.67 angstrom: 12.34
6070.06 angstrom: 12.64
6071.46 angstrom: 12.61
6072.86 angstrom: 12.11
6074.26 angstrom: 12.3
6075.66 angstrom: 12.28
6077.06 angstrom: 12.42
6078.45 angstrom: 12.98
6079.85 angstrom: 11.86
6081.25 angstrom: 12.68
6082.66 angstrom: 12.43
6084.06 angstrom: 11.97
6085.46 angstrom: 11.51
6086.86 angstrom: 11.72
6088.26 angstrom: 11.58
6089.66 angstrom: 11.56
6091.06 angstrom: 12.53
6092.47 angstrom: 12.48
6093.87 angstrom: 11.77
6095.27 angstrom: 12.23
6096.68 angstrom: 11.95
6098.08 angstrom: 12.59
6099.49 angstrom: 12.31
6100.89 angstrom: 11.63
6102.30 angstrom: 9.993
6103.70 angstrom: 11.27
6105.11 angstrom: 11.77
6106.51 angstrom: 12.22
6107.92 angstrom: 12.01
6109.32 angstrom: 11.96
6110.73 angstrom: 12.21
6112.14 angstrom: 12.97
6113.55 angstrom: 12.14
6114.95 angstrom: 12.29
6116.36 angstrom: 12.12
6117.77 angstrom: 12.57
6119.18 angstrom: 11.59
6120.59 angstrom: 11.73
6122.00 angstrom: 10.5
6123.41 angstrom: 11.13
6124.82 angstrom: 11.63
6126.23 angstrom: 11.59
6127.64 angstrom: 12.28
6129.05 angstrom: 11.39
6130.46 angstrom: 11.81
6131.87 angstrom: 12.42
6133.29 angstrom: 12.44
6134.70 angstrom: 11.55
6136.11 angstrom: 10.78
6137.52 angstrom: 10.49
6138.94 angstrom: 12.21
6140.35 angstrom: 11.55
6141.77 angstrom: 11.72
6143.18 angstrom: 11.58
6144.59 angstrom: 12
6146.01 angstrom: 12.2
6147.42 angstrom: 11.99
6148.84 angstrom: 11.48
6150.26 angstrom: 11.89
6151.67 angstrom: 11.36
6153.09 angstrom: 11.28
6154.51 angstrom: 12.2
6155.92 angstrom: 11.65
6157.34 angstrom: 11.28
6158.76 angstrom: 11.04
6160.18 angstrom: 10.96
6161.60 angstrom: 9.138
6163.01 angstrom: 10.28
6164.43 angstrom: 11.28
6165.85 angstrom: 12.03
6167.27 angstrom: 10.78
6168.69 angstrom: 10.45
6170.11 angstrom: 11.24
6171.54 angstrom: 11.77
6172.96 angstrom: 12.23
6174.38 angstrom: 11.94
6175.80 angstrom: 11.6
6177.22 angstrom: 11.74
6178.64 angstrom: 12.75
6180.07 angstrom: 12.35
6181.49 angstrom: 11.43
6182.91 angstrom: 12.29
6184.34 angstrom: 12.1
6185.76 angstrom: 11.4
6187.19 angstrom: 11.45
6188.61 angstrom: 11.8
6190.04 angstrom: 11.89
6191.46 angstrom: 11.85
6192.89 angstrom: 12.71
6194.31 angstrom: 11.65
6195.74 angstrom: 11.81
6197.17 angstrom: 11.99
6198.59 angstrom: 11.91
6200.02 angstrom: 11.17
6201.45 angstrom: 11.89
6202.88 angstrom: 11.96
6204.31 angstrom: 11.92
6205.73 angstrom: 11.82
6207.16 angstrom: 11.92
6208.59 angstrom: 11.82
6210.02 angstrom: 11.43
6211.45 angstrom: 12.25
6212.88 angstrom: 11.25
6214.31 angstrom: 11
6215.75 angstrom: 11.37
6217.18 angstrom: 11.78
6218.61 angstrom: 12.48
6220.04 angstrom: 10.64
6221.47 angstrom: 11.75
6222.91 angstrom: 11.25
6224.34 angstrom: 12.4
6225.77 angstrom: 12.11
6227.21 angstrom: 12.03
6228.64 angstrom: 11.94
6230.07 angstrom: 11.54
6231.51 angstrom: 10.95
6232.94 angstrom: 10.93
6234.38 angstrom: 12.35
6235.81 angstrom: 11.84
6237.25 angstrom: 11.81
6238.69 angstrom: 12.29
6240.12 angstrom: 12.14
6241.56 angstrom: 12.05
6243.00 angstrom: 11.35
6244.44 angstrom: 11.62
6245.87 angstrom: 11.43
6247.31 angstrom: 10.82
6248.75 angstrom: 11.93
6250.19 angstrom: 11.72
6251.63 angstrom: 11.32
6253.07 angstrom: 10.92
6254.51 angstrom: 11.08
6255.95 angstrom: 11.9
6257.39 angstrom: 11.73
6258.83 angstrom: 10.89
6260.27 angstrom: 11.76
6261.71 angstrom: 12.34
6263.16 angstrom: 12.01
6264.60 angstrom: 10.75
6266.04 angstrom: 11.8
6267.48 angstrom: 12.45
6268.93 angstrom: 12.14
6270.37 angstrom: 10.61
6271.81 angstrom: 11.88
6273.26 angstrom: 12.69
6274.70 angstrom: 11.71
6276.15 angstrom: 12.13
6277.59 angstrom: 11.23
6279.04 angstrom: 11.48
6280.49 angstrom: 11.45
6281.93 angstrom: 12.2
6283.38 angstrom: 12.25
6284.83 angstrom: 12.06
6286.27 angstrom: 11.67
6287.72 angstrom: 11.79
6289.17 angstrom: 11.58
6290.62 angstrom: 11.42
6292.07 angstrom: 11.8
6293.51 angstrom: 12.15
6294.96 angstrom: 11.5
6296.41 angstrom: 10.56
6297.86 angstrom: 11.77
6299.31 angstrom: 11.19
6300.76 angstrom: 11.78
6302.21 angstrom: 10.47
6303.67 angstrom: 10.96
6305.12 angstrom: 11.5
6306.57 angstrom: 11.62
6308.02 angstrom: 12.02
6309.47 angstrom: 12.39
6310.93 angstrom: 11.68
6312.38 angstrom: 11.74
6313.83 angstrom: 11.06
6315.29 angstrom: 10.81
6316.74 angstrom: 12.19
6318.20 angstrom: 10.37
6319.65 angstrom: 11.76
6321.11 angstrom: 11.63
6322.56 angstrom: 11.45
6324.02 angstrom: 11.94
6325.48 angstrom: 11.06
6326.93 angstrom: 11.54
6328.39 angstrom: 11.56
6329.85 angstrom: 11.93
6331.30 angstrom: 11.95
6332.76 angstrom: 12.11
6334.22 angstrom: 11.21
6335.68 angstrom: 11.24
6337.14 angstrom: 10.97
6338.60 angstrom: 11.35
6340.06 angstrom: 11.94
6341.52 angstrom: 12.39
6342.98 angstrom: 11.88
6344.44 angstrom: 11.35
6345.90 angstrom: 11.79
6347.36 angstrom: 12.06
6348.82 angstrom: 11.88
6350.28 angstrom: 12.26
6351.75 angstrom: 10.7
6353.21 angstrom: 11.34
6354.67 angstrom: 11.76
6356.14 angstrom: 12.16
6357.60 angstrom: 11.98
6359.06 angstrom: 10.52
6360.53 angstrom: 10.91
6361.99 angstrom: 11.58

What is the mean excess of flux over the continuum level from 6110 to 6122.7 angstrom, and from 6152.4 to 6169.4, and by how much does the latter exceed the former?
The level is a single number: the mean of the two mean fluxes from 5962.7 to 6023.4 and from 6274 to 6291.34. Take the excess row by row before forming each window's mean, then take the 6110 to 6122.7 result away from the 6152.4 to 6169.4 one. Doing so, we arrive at -1.0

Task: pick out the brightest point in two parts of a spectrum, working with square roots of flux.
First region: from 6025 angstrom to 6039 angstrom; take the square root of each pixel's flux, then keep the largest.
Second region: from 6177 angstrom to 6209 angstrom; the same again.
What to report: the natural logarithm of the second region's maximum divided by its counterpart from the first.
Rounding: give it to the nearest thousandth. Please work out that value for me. -0.013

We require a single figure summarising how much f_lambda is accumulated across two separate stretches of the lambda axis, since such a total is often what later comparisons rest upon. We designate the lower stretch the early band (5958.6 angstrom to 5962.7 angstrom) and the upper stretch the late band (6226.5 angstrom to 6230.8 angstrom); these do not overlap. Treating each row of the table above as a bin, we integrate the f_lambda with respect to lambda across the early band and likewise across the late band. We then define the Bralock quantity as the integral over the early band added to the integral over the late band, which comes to 102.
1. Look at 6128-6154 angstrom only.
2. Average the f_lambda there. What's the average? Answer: 11.7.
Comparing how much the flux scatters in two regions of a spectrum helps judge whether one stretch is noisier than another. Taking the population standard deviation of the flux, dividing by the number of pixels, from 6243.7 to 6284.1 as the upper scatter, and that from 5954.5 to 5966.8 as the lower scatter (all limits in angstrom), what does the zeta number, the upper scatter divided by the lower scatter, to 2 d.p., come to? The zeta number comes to 1.64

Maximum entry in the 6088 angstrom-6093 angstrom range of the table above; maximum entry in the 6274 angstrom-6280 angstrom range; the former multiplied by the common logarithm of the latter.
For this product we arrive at 13.6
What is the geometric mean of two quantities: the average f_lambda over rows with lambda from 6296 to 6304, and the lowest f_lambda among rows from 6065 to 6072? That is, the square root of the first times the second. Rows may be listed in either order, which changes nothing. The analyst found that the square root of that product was 11.4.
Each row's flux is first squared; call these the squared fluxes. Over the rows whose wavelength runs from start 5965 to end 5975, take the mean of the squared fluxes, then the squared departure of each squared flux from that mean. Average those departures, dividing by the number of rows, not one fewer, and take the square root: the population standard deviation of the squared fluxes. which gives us 7.9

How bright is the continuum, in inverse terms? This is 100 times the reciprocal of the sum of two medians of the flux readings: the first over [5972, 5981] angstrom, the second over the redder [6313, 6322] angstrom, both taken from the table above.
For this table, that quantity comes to 4.22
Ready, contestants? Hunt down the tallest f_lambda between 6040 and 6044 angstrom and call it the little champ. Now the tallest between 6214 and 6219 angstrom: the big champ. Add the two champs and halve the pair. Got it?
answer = 12.6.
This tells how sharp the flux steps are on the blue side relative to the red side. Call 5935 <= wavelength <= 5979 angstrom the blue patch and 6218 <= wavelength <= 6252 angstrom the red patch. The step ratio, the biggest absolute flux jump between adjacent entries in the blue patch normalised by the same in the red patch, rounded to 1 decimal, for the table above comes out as 0.9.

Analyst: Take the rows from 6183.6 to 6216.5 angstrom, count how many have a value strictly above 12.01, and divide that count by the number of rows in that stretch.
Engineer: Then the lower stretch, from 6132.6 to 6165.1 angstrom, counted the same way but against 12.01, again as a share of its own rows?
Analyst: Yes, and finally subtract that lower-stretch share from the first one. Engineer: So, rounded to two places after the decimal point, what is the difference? -0.04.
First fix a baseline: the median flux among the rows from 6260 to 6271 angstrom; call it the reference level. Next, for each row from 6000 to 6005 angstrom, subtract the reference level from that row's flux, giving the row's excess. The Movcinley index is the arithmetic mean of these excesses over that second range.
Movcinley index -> 0.3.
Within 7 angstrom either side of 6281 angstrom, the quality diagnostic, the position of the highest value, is 6283.38 angstrom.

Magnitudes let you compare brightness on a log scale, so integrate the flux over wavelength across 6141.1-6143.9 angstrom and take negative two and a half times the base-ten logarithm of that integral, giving -3.79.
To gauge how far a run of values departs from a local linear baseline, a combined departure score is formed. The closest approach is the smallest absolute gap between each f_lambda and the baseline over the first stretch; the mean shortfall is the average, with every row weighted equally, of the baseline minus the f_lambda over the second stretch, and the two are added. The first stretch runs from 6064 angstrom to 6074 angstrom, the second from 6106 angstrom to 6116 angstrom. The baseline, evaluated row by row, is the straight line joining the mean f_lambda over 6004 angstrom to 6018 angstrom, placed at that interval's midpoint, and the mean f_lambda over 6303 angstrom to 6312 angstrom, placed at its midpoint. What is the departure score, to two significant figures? -0.20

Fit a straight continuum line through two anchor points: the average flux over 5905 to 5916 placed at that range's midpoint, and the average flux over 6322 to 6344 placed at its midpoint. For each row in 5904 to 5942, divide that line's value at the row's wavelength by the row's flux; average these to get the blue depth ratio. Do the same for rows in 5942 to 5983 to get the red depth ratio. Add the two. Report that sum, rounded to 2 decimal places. 2.00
